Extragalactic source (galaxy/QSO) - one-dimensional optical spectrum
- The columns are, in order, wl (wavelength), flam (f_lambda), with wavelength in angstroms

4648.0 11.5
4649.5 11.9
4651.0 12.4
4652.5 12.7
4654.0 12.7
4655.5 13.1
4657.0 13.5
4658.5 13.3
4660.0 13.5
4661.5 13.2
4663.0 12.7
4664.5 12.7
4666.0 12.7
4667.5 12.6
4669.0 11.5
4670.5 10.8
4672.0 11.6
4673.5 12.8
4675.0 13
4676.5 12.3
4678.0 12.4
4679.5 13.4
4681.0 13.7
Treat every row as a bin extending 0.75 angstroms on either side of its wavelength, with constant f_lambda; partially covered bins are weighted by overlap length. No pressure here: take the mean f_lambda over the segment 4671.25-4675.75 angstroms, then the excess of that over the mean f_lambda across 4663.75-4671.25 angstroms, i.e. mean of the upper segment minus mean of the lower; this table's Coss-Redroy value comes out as 0.41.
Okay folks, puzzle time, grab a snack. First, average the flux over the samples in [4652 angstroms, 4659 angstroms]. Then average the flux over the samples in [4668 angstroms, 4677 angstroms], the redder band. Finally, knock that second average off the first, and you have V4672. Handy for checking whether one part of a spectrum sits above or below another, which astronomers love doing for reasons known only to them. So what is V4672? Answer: 1.1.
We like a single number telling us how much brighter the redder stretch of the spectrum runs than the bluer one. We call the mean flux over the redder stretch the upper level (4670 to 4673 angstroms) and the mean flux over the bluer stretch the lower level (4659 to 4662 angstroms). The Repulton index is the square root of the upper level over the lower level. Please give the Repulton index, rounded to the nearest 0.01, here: 0.92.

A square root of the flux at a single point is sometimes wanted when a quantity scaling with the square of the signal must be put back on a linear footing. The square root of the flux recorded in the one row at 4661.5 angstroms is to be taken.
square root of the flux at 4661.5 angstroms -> 3.63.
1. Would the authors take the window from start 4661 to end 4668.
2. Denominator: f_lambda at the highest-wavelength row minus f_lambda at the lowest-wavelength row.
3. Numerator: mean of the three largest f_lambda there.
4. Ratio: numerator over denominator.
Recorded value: -21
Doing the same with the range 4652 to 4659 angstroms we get 22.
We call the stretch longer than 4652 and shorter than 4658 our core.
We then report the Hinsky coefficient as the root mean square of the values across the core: 13.00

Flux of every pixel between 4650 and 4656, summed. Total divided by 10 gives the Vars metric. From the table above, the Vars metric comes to 5.1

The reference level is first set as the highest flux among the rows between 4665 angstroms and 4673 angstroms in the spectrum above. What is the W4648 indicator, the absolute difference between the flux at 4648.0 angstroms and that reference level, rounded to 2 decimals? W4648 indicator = 1.20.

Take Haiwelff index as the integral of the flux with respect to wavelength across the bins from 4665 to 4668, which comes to 38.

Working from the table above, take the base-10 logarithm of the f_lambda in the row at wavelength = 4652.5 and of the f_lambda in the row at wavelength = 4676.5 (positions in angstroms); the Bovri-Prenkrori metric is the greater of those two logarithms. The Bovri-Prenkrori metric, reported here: 1.10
